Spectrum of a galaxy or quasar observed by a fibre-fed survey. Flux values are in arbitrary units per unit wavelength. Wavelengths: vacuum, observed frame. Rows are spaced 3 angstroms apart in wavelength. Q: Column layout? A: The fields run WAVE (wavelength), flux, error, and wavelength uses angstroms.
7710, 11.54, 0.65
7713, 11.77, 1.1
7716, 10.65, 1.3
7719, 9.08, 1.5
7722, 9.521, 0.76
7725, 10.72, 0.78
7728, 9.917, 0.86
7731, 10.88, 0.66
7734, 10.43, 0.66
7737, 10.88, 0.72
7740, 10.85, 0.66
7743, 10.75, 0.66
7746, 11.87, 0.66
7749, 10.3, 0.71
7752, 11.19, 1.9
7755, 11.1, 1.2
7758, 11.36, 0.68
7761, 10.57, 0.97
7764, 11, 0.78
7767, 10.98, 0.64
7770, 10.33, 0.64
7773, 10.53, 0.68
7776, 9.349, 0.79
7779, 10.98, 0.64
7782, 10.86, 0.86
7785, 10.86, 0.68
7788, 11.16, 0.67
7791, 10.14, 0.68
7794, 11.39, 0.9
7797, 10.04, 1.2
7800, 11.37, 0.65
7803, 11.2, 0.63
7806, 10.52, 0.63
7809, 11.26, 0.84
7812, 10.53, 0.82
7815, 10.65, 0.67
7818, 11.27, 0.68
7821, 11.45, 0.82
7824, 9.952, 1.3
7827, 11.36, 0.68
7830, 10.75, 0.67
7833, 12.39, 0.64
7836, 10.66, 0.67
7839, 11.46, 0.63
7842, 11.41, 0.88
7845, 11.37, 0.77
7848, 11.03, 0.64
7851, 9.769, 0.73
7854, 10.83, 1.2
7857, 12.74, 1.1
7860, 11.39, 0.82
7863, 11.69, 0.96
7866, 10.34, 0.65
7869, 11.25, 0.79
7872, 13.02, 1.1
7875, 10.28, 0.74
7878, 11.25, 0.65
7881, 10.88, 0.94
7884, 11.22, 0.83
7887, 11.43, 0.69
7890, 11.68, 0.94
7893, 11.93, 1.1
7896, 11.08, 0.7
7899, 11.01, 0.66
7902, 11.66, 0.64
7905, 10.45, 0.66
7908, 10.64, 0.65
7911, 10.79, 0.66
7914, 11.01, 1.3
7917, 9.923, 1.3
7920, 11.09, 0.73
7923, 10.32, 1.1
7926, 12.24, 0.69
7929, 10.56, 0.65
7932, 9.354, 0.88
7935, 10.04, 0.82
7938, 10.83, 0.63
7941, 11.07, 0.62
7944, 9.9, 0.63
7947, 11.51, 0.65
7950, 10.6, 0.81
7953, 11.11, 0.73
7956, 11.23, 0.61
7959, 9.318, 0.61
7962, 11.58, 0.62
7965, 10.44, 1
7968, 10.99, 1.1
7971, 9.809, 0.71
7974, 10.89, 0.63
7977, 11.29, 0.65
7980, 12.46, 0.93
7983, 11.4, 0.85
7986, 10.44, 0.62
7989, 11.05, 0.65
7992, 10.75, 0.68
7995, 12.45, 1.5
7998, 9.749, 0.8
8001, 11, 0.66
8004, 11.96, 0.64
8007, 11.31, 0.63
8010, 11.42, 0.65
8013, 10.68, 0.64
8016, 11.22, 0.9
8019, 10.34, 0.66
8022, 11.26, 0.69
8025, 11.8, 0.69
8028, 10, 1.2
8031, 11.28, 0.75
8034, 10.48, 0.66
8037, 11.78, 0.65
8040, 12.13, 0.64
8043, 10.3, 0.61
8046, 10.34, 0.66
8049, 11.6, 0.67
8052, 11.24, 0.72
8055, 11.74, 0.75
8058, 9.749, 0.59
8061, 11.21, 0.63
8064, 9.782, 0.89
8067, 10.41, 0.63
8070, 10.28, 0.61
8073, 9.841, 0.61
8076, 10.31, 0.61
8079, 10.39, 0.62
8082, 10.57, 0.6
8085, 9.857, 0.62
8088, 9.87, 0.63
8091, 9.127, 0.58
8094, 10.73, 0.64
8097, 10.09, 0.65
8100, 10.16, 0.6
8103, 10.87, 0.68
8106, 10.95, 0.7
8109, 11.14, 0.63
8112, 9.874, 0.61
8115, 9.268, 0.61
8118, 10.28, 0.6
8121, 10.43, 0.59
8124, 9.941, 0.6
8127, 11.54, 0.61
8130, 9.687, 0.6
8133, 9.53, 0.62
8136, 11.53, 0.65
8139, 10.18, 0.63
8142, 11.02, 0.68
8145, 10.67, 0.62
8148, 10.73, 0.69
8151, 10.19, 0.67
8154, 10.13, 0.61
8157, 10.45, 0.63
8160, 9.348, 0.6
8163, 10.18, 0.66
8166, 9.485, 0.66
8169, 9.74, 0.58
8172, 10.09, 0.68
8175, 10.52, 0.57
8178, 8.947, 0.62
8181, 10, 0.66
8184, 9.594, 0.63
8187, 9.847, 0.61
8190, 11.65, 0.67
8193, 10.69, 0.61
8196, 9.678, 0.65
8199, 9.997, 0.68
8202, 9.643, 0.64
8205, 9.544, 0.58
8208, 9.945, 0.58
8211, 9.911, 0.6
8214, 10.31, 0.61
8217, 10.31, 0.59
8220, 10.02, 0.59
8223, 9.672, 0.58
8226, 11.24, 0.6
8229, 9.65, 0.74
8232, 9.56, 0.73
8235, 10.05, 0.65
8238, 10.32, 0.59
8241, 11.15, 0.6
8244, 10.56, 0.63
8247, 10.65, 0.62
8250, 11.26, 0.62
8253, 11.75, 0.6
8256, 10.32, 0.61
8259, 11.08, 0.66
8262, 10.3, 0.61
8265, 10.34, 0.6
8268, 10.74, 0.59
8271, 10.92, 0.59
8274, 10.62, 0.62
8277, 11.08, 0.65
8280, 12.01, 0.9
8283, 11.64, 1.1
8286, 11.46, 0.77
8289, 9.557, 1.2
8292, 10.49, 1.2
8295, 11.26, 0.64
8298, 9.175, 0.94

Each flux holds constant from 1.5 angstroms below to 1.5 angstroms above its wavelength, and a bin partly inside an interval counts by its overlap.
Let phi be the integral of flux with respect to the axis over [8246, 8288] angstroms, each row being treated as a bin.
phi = 462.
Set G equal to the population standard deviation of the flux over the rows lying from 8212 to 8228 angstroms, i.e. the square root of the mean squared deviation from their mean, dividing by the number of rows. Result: 0.52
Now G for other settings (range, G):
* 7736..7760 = 0.43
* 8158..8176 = 0.41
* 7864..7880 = 0.99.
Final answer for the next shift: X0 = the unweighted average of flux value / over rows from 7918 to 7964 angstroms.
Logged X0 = 10.7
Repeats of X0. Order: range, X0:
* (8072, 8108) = 10.2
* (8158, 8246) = 10.1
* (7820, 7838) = 11.1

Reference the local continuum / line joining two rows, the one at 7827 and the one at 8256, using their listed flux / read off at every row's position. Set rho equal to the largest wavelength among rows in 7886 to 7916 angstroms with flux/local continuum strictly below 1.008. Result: 7914 angstroms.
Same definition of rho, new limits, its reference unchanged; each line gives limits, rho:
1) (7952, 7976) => 7974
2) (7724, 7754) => 7752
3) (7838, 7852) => 7851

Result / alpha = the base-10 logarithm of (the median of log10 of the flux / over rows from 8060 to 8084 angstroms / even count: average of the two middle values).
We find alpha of 0.006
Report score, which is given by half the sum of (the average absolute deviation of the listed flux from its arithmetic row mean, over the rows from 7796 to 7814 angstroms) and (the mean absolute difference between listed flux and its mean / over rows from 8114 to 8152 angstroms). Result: 0.51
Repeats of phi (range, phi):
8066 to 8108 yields 431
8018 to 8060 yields 463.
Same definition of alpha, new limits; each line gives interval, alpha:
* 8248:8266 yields 0.013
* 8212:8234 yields 0.000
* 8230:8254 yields 0.011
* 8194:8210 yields -0.006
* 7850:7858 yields 0.015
